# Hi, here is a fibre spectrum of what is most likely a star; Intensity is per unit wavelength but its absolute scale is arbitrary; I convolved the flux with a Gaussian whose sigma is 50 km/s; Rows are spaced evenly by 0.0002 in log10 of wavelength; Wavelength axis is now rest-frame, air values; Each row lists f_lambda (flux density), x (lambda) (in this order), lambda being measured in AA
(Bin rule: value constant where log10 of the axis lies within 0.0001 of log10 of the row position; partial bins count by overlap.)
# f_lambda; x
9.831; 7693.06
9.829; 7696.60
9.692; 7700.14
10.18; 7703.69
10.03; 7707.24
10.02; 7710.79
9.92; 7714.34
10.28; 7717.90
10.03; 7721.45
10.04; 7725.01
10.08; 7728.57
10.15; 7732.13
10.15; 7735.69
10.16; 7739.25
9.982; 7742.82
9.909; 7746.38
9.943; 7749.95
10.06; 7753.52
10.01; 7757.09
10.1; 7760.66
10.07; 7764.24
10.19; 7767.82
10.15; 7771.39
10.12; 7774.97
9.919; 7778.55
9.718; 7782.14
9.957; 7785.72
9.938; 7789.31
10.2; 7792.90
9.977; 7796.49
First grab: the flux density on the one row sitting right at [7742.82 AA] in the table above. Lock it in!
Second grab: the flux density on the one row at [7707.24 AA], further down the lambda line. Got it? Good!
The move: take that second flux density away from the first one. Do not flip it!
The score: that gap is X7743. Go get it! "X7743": -0.05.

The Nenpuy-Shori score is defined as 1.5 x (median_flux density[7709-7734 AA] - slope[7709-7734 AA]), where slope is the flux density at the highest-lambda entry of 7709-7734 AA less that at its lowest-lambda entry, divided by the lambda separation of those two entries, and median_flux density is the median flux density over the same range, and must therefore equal 15.1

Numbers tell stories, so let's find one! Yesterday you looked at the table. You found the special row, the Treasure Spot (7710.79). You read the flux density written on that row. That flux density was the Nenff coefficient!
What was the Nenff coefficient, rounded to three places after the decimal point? 10.020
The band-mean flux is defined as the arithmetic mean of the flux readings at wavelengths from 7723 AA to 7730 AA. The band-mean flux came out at 10.1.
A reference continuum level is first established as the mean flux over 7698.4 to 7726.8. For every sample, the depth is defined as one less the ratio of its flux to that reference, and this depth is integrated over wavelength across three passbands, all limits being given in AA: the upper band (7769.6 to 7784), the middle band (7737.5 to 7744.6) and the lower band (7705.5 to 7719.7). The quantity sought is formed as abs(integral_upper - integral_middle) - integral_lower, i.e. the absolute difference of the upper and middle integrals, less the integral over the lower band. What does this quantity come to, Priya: 0.16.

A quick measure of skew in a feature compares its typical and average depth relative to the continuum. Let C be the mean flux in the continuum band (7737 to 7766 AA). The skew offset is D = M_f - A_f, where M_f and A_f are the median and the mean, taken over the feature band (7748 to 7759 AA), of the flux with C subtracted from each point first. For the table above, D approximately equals 0.01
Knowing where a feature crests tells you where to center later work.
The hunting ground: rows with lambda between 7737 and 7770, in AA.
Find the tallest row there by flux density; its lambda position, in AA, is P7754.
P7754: 7767.82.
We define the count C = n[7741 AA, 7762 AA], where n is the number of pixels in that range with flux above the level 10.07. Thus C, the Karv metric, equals 1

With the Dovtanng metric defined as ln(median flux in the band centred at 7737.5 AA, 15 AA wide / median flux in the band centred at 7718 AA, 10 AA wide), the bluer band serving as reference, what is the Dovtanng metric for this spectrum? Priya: 0.012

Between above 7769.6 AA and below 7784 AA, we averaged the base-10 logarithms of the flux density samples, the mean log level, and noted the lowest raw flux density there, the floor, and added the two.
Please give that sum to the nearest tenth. 10.7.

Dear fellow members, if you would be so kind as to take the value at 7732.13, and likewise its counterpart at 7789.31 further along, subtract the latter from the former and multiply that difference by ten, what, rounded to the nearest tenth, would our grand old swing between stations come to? 2.1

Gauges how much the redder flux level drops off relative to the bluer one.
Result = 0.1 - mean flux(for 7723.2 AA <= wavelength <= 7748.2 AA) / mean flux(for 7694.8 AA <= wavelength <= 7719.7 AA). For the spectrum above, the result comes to -0.907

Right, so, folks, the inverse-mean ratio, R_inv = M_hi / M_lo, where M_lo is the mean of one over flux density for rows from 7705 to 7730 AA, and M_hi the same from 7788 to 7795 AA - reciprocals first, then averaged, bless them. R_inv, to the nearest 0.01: 1.00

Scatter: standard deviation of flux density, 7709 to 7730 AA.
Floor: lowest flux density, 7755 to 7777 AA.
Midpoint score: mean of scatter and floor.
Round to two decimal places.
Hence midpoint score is 5.06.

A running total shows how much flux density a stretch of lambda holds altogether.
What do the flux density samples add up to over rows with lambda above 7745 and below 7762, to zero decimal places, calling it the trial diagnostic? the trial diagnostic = 50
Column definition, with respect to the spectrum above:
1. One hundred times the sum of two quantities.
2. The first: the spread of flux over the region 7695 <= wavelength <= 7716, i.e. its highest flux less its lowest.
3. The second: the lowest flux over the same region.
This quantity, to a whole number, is 1018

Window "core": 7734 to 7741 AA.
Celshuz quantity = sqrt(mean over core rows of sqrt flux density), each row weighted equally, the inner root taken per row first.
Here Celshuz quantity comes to 1.79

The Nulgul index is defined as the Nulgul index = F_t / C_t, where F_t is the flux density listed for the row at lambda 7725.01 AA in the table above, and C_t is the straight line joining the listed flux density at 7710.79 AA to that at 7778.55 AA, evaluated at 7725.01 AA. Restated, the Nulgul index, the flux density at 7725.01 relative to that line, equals 1.00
